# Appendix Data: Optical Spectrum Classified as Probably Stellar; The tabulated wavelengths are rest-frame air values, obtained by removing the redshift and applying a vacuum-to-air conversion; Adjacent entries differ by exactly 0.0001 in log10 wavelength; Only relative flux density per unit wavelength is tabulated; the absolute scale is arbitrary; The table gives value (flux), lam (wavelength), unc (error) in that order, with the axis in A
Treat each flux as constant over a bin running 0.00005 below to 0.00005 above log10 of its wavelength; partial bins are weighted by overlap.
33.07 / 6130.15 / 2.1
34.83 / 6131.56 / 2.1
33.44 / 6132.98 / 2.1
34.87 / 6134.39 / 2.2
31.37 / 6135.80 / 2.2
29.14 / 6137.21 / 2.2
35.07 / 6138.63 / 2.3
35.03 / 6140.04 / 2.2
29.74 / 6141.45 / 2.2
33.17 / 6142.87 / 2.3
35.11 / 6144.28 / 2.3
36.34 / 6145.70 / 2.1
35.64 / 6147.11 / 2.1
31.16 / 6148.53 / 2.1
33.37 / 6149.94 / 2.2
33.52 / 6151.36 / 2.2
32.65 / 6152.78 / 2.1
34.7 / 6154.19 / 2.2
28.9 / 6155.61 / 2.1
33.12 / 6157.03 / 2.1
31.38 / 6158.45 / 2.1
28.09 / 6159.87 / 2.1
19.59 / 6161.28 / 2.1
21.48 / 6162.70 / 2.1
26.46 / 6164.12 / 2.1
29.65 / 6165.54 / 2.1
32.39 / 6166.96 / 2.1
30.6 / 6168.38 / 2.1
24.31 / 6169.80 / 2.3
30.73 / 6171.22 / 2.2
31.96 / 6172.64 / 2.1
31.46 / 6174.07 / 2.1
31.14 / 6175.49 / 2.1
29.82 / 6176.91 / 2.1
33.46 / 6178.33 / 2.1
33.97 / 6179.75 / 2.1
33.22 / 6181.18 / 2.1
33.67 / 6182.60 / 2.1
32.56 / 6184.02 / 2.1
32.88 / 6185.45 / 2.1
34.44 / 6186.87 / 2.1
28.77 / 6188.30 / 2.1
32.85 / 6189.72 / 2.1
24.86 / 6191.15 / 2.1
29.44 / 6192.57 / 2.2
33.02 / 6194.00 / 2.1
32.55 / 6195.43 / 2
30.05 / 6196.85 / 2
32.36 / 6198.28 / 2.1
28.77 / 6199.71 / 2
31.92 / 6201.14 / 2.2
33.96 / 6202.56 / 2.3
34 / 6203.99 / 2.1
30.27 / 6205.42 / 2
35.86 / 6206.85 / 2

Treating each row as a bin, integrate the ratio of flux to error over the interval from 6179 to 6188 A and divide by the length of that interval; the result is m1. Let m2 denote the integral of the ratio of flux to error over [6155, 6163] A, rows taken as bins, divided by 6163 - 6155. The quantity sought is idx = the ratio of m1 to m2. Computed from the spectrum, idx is 1.21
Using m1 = 15.8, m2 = 13.0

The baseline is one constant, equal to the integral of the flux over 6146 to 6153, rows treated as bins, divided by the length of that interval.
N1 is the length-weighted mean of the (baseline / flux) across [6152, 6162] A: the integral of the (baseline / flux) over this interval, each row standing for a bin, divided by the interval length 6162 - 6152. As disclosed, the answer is 1.16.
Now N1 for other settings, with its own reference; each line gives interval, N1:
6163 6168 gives 1.17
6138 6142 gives 1.01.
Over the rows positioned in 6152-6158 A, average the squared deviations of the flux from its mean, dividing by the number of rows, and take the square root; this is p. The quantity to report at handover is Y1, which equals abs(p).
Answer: 2.1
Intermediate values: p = 2.1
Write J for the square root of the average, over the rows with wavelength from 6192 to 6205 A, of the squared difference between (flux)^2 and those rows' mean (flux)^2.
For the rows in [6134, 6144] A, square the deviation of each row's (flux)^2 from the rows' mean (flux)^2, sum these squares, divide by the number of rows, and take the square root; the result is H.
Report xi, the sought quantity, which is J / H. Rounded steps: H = 153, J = 114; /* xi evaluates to 0.7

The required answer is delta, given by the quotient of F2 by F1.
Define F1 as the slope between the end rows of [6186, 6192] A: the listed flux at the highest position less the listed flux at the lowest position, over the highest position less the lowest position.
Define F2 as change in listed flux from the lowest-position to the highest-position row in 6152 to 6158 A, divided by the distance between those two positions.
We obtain 0.0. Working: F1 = -2.24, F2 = 0.11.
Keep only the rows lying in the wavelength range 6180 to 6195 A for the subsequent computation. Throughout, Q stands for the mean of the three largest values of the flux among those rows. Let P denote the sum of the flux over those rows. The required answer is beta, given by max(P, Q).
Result 316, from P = 316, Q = 33.8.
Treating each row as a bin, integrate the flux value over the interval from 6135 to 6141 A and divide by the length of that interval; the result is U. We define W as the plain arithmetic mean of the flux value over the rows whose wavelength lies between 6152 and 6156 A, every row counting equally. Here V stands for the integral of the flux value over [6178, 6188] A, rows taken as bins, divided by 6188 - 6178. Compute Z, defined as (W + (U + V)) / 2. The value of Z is 49.0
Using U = 32.6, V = 33.3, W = 32.1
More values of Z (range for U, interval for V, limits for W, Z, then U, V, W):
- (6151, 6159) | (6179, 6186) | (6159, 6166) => 45.3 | 32.3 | 33.3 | 25.1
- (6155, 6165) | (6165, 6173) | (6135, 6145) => 44.8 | 27.0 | 29.9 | 32.7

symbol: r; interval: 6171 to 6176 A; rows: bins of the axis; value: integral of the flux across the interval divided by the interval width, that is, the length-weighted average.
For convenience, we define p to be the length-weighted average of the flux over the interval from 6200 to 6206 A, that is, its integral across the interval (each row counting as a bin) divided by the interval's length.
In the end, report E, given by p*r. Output 1014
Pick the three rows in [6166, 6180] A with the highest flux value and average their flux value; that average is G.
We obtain 33.3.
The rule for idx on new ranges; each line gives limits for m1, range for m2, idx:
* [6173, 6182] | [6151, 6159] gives 1.01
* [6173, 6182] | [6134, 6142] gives 1.05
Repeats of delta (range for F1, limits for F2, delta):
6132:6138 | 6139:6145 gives 0.0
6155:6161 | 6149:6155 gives -1.6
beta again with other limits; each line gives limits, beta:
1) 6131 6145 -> 332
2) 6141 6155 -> 335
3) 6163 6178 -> 299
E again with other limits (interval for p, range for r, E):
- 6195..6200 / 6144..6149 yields 1075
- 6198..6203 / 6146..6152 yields 1063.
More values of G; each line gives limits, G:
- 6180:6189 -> 33.8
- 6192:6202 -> 32.6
